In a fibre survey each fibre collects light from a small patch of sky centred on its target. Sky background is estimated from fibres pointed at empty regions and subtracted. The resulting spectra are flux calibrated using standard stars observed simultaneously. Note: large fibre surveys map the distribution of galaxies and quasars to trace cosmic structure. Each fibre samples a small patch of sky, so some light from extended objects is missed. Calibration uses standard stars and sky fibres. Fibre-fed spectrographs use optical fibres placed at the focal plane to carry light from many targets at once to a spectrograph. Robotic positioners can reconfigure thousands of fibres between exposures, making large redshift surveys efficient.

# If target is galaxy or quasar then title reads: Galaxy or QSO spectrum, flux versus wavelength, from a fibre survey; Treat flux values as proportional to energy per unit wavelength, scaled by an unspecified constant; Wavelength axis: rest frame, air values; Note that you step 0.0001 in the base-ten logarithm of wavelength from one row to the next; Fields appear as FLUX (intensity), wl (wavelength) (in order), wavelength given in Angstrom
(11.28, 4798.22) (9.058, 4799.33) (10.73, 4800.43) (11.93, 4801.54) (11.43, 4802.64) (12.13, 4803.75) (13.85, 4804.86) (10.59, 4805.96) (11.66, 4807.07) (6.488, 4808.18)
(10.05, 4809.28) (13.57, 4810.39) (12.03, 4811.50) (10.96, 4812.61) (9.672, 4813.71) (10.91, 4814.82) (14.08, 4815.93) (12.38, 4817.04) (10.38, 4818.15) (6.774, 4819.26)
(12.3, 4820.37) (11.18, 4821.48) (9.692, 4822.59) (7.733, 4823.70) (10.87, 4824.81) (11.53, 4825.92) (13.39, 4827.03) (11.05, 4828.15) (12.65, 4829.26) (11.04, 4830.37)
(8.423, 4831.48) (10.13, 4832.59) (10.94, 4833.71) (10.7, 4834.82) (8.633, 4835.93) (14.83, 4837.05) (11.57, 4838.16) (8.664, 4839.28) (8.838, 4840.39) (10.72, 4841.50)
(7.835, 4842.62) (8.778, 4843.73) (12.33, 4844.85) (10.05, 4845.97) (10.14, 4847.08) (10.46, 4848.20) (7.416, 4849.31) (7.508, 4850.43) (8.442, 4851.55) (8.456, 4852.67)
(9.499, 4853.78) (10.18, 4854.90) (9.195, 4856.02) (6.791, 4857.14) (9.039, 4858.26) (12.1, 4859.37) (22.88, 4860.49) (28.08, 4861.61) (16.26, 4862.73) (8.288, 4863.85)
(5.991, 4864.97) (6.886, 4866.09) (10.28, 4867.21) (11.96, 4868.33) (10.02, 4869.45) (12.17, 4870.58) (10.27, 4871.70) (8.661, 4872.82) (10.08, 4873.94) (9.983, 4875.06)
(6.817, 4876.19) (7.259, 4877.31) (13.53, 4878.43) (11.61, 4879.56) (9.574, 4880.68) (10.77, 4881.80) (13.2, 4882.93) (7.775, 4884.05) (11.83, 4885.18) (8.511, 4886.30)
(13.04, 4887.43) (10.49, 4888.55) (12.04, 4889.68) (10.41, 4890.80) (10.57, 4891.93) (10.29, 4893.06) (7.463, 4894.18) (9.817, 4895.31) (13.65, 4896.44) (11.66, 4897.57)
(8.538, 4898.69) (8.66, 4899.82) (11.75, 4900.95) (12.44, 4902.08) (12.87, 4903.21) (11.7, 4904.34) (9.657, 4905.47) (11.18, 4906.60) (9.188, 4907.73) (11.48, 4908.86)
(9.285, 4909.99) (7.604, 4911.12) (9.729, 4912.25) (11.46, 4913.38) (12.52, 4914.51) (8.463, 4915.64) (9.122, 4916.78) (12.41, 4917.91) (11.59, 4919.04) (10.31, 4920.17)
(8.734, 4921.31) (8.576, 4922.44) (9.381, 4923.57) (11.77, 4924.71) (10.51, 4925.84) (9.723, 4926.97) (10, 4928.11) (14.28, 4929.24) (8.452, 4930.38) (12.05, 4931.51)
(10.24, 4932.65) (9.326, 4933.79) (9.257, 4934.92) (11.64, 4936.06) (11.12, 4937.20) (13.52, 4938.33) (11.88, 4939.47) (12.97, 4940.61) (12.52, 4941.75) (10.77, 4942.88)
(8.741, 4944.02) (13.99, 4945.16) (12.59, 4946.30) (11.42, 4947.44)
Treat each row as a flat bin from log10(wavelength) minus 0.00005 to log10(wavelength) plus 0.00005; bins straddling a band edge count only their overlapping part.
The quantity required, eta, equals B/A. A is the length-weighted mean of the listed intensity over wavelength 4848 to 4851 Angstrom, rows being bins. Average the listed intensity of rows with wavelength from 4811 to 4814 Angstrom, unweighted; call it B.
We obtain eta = 1.32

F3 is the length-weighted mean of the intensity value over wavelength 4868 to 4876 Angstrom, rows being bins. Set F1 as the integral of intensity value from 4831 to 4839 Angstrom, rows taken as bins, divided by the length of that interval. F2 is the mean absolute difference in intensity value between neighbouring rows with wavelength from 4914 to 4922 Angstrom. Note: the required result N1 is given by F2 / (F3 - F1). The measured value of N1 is -4.2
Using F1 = 10.7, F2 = 1.9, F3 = 10.2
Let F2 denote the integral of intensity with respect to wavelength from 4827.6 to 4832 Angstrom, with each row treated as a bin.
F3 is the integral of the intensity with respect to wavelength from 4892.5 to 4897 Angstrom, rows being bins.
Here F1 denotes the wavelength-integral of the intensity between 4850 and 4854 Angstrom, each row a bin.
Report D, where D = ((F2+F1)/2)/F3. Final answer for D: 0.88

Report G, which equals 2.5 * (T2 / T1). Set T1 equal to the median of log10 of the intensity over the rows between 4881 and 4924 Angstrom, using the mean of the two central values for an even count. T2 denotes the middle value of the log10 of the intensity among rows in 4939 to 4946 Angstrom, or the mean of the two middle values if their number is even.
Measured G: 2.66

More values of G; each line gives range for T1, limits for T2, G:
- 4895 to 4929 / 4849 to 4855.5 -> 2.30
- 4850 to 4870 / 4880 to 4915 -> 2.64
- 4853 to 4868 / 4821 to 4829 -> 2.67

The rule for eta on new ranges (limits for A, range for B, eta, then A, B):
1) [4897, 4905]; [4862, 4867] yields 0.85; 11.1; 9.4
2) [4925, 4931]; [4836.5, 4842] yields 1.02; 10.7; 10.9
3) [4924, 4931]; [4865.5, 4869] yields 0.90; 10.8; 9.7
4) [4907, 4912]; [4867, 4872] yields 1.15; 9.5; 10.9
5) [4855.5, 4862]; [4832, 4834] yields 0.73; 14.4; 10.5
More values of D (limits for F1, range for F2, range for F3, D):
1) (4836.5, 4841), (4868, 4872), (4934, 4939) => 0.83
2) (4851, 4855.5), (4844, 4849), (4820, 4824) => 1.14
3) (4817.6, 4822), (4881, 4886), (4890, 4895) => 1.00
